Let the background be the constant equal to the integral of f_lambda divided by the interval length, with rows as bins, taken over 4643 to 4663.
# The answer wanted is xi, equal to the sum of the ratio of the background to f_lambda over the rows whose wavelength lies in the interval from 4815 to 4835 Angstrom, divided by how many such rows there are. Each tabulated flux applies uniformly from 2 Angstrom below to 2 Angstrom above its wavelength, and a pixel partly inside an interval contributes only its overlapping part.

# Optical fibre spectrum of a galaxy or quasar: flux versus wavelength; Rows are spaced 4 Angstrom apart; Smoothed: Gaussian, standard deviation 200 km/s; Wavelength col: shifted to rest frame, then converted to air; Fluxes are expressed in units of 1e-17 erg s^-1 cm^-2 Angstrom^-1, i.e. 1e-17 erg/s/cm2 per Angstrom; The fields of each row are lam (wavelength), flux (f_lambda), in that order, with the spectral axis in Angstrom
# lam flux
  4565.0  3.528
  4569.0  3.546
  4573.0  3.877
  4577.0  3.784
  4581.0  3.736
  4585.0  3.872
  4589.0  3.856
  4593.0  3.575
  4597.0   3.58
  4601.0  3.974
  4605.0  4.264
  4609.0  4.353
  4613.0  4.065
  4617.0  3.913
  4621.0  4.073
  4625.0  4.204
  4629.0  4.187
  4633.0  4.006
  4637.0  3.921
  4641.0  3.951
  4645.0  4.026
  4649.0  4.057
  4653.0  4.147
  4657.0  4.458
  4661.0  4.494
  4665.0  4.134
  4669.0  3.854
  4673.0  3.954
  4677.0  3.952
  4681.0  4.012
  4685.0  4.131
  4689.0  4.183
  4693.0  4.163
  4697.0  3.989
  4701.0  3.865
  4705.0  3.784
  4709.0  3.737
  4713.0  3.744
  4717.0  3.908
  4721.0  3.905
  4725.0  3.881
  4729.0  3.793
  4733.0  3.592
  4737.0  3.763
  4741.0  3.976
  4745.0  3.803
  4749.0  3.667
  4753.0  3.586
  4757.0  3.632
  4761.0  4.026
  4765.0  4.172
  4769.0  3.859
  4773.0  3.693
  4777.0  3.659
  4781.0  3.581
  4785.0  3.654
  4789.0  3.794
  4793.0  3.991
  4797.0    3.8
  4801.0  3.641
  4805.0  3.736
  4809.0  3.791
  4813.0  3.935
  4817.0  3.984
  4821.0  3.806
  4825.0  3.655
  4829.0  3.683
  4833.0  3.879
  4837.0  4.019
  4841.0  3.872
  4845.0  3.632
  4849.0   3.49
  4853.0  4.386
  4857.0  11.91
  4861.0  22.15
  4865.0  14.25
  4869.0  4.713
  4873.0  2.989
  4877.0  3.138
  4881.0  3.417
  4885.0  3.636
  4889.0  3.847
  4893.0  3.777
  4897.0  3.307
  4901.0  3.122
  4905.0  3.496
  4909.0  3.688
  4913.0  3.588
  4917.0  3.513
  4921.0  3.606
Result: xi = 1.12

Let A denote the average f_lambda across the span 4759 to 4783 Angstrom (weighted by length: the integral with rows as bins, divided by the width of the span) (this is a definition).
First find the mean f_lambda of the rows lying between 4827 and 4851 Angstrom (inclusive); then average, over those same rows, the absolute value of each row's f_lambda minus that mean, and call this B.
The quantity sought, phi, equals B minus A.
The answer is -3.67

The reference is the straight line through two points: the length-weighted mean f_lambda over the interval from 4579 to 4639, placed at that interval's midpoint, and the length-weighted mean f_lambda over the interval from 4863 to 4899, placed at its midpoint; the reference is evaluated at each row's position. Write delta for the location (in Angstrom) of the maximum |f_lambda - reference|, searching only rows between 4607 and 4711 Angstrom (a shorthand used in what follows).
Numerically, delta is 4709.0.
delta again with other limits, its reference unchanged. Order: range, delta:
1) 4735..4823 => 4781.0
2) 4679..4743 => 4733.0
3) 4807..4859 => 4857.0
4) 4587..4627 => 4609.0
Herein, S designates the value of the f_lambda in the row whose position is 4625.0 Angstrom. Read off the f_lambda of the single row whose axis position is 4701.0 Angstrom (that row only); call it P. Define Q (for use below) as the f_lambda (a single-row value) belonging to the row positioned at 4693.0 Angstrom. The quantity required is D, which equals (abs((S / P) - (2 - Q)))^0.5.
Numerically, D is 1.80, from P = 3.865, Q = 4.163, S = 4.204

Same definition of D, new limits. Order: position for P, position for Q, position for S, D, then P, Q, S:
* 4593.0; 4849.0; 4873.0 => 1.53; 3.575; 3.49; 2.989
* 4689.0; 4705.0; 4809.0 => 1.64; 4.183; 3.784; 3.791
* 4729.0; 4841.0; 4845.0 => 1.68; 3.793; 3.872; 3.632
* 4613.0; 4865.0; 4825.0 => 3.63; 4.065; 14.25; 3.655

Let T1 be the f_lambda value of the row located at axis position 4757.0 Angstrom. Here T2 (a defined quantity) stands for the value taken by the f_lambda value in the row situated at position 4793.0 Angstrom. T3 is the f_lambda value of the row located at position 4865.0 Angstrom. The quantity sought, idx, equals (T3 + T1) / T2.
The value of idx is 4.5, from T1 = 3.632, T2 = 3.991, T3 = 14.25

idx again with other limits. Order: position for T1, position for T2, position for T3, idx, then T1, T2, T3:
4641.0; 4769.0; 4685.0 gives 2.1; 3.951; 3.859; 4.131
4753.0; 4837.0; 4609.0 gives 2.0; 3.586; 4.019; 4.353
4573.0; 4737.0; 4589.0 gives 2.1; 3.877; 3.763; 3.856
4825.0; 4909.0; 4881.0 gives 1.9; 3.655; 3.688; 3.417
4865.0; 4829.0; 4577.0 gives 4.9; 14.25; 3.683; 3.784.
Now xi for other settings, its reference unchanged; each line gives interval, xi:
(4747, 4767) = 1.11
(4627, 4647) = 1.05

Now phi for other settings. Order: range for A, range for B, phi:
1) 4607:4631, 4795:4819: -4.04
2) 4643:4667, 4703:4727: -4.15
